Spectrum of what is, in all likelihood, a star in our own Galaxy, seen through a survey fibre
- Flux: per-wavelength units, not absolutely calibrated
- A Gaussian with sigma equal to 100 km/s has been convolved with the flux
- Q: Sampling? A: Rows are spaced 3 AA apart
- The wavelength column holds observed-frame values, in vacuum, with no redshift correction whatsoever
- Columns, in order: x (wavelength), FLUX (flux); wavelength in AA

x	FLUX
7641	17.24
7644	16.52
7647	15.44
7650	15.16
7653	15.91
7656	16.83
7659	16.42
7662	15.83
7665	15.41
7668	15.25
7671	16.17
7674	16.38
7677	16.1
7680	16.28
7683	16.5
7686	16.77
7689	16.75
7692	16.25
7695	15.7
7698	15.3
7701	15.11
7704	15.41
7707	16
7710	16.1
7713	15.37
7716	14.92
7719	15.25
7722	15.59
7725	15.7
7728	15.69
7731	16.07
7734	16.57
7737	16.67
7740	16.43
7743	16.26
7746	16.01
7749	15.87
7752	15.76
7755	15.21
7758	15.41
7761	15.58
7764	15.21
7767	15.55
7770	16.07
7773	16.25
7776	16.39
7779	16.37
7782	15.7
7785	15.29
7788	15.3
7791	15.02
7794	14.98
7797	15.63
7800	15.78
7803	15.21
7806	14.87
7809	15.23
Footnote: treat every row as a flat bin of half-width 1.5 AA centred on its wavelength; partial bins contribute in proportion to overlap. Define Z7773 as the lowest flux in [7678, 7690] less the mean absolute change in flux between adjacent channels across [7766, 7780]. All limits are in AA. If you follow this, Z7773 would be 16.1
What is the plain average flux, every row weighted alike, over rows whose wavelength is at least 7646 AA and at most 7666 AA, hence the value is 15.9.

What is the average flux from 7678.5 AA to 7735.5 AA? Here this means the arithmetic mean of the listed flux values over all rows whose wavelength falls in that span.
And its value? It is 15.9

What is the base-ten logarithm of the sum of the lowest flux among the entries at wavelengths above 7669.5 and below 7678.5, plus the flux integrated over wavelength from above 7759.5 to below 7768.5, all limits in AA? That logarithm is 2.19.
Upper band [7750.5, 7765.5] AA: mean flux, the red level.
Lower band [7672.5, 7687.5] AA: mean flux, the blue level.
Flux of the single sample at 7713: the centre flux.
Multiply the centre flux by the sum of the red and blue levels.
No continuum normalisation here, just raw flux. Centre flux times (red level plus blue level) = 489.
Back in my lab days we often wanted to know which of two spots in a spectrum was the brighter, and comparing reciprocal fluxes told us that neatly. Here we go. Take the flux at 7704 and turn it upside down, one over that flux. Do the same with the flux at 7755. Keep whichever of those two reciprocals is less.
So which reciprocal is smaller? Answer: 0.0649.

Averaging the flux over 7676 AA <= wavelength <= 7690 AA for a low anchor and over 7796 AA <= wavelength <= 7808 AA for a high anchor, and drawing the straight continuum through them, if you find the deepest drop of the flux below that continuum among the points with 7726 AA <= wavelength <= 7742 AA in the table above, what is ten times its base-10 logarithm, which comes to -4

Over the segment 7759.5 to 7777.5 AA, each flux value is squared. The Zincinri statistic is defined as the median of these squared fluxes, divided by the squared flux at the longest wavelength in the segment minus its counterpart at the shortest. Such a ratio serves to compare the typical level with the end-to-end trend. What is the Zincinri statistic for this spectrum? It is 10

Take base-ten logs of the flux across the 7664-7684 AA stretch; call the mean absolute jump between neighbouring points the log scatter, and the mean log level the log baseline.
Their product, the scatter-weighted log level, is 0.0108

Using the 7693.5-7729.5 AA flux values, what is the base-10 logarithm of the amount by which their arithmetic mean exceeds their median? -1.93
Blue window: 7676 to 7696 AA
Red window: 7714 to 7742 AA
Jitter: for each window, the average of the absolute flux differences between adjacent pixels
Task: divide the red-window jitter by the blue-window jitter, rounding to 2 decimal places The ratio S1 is 0.87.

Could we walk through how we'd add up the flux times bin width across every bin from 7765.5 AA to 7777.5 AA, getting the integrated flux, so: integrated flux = 193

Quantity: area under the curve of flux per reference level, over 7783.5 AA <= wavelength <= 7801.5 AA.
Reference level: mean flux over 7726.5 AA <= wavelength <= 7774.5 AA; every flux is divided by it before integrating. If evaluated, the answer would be 17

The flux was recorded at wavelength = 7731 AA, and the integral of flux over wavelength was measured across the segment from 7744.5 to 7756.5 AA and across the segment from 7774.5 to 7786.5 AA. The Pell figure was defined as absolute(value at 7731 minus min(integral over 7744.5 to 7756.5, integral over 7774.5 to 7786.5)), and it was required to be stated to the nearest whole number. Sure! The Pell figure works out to 172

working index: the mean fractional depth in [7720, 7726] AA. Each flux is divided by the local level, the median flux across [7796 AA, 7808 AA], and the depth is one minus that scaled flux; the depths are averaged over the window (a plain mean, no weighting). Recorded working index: -0.01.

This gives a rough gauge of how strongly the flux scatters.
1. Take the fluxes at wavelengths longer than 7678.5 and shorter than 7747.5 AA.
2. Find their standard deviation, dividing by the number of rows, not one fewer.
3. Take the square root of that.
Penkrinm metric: 0.735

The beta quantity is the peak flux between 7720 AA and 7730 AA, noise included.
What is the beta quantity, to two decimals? 15.70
